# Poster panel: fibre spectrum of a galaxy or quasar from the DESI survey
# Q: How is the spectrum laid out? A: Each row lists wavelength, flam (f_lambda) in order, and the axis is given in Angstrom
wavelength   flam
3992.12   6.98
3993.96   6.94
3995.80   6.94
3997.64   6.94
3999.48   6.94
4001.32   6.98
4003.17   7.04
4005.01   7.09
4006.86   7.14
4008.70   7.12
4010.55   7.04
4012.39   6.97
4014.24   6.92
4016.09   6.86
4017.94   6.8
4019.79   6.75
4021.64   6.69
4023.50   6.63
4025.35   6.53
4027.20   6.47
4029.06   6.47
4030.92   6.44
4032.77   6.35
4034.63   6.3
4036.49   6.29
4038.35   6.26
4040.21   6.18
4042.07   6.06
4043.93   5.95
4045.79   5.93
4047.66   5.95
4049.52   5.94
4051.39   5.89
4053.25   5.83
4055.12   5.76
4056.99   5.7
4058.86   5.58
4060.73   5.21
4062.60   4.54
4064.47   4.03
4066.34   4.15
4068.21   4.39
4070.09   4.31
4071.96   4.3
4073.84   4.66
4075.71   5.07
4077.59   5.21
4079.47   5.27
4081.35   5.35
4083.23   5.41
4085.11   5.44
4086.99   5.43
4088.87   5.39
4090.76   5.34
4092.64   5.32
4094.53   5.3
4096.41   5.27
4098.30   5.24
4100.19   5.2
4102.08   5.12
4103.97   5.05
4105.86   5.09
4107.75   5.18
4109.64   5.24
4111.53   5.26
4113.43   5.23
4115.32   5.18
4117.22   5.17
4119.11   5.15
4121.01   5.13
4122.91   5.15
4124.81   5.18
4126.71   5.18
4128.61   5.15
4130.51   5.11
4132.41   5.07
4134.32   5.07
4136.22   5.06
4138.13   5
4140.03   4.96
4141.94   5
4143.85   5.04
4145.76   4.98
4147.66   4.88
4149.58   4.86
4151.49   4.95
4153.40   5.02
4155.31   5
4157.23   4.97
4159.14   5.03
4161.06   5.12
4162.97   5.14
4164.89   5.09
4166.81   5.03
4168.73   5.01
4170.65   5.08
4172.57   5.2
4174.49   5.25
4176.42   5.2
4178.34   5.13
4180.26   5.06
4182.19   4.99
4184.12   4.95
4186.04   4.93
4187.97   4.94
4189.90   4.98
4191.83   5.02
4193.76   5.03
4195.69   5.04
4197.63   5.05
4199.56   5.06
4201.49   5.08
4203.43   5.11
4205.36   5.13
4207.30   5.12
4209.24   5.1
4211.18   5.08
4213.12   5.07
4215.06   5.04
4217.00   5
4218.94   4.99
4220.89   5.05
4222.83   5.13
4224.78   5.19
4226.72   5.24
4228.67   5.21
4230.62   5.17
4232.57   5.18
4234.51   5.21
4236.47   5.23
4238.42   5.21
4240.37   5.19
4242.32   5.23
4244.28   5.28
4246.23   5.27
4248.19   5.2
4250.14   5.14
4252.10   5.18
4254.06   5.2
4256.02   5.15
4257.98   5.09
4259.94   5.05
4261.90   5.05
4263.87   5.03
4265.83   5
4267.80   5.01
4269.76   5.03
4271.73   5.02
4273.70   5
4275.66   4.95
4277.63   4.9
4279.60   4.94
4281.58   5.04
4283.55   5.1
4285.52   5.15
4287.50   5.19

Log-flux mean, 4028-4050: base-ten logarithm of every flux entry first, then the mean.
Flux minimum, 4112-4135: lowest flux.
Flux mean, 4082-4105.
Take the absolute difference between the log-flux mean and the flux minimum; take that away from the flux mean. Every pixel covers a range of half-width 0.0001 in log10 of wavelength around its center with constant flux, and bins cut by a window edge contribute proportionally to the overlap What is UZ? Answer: 1.0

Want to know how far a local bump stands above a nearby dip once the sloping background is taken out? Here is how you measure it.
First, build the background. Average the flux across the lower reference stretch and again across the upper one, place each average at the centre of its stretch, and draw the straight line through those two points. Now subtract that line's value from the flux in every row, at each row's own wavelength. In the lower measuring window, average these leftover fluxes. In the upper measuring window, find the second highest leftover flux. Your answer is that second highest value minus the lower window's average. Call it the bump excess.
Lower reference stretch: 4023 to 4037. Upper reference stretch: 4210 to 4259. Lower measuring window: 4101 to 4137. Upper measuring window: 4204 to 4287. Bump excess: 1.0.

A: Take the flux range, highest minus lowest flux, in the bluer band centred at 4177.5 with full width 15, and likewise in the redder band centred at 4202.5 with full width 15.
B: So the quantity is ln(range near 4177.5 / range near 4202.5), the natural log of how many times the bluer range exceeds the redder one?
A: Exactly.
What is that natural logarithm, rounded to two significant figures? 1.2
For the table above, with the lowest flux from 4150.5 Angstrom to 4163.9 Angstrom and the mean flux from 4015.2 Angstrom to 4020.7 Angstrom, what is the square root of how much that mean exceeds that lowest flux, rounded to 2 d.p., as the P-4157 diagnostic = 1.36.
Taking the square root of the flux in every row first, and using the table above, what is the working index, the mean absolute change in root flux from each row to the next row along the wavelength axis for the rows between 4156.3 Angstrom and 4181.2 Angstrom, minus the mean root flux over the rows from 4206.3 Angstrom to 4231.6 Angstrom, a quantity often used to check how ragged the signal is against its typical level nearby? -2.25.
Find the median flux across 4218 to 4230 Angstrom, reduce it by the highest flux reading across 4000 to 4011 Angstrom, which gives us -2.0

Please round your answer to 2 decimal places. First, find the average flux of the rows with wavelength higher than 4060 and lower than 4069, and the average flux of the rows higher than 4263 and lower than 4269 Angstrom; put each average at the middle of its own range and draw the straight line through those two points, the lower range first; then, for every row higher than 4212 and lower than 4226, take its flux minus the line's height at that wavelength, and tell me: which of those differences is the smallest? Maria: 0.10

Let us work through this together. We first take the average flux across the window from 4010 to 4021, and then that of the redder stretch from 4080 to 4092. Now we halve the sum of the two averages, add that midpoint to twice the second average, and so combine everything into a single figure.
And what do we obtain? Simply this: 16.9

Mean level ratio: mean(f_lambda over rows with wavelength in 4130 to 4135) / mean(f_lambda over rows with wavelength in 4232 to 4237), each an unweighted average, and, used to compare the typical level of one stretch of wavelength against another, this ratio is 0.98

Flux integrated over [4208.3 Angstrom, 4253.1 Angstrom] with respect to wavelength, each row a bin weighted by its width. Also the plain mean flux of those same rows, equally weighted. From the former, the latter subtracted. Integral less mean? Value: 226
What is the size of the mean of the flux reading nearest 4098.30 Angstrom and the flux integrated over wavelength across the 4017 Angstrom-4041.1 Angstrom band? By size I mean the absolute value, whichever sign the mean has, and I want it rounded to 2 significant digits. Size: 81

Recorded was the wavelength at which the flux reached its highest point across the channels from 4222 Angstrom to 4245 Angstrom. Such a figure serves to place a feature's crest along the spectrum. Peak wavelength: 4244.28 Angstrom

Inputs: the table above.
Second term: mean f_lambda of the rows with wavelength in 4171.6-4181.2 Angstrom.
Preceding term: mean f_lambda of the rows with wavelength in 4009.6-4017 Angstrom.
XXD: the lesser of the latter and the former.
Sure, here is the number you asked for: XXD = 5.17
